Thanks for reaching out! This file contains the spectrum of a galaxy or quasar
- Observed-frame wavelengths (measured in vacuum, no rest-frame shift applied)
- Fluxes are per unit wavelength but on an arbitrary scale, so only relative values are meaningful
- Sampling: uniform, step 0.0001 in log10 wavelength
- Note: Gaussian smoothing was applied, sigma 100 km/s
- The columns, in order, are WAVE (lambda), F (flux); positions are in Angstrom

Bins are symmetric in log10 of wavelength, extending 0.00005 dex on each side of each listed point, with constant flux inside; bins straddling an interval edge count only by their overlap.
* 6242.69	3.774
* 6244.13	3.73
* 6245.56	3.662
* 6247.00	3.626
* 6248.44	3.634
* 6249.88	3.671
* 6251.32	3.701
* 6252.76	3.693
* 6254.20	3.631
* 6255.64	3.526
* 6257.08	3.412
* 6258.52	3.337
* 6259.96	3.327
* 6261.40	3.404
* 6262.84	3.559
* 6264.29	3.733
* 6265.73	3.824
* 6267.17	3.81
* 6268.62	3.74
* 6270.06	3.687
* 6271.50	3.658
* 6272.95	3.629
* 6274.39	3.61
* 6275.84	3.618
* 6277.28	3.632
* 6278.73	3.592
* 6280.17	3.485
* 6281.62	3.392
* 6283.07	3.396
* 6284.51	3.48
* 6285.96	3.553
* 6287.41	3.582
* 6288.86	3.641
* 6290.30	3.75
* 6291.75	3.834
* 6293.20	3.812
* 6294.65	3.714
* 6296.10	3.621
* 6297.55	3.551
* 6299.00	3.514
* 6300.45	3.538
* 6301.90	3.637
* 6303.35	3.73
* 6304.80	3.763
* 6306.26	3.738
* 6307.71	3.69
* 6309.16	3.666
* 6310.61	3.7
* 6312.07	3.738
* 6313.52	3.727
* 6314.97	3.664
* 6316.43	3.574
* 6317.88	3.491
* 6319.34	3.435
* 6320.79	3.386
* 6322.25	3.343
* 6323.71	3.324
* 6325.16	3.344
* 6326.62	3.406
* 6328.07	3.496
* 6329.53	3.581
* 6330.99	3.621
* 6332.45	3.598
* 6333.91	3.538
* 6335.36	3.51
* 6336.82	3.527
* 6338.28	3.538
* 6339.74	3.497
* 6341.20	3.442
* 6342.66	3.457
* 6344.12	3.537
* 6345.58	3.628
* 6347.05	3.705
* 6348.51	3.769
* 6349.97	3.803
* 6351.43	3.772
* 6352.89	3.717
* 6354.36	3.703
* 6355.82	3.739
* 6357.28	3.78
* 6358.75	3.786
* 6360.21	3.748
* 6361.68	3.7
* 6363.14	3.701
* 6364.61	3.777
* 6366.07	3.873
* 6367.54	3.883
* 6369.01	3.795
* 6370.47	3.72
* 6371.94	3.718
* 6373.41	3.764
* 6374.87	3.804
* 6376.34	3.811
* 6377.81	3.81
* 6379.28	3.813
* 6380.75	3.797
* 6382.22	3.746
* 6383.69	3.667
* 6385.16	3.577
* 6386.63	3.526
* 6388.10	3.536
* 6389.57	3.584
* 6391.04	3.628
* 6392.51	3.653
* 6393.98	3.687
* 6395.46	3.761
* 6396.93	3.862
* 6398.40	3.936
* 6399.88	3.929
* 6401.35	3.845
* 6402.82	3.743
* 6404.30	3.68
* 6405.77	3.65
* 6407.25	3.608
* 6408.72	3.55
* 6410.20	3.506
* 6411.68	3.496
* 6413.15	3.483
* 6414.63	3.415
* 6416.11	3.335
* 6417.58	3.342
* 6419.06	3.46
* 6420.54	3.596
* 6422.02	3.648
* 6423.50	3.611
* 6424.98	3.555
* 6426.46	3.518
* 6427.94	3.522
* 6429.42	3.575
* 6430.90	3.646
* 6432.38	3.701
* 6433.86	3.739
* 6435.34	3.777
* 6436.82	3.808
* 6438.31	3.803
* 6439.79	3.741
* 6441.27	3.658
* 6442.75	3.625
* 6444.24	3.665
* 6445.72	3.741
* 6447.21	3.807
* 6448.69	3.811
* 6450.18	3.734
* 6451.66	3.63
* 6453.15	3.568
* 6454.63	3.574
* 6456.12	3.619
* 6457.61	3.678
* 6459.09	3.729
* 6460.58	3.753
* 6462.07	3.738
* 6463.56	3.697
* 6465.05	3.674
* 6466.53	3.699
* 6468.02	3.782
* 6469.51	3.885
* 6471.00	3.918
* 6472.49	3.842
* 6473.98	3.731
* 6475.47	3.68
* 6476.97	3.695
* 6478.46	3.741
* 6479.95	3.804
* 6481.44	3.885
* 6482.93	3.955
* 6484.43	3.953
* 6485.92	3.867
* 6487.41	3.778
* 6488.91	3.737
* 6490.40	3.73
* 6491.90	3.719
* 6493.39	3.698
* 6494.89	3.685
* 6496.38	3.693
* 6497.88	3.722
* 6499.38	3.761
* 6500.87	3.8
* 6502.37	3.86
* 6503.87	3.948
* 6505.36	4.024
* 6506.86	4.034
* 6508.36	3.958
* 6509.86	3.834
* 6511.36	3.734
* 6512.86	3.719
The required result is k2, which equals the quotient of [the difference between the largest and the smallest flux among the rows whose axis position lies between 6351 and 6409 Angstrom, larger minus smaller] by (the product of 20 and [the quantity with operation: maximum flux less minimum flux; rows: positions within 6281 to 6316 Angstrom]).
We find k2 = 0.05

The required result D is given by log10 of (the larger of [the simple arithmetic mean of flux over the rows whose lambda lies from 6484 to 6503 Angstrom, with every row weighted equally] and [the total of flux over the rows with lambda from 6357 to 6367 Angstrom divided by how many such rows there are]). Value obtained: 0.576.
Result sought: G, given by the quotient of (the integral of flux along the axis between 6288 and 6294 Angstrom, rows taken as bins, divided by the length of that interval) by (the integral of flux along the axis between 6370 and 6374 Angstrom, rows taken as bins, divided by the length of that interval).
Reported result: 1.01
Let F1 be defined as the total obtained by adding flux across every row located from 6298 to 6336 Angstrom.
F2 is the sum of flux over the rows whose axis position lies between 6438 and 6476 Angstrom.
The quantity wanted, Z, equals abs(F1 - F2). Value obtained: 4.0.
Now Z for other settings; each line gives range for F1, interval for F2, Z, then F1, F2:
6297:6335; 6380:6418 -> 1.7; 92.8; 94.5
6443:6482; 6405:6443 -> 3.7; 97.1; 93.4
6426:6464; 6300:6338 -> 3.1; 95.9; 92.8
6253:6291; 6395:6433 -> 1.0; 93.0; 94.0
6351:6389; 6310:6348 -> 5.5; 97.3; 91.8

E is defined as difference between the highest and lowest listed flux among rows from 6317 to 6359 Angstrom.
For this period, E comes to 0.48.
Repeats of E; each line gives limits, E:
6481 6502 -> 0.27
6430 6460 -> 0.24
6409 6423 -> 0.31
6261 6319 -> 0.44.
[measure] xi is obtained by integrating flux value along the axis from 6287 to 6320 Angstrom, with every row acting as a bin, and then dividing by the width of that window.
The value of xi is 3.66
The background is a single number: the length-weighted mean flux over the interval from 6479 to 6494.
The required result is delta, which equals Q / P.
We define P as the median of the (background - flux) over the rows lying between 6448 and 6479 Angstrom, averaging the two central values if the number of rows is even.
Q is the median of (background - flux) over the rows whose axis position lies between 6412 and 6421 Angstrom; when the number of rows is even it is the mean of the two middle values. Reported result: 4.4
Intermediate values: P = 0.085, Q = 0.38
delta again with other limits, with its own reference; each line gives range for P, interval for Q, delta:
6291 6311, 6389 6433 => 1.7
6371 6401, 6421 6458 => 2.6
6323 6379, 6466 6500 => 0.7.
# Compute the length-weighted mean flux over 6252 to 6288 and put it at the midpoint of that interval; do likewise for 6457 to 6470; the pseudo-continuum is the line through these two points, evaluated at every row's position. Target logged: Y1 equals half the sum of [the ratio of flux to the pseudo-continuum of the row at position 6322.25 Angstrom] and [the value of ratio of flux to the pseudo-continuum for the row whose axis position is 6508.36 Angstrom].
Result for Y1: 0.99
